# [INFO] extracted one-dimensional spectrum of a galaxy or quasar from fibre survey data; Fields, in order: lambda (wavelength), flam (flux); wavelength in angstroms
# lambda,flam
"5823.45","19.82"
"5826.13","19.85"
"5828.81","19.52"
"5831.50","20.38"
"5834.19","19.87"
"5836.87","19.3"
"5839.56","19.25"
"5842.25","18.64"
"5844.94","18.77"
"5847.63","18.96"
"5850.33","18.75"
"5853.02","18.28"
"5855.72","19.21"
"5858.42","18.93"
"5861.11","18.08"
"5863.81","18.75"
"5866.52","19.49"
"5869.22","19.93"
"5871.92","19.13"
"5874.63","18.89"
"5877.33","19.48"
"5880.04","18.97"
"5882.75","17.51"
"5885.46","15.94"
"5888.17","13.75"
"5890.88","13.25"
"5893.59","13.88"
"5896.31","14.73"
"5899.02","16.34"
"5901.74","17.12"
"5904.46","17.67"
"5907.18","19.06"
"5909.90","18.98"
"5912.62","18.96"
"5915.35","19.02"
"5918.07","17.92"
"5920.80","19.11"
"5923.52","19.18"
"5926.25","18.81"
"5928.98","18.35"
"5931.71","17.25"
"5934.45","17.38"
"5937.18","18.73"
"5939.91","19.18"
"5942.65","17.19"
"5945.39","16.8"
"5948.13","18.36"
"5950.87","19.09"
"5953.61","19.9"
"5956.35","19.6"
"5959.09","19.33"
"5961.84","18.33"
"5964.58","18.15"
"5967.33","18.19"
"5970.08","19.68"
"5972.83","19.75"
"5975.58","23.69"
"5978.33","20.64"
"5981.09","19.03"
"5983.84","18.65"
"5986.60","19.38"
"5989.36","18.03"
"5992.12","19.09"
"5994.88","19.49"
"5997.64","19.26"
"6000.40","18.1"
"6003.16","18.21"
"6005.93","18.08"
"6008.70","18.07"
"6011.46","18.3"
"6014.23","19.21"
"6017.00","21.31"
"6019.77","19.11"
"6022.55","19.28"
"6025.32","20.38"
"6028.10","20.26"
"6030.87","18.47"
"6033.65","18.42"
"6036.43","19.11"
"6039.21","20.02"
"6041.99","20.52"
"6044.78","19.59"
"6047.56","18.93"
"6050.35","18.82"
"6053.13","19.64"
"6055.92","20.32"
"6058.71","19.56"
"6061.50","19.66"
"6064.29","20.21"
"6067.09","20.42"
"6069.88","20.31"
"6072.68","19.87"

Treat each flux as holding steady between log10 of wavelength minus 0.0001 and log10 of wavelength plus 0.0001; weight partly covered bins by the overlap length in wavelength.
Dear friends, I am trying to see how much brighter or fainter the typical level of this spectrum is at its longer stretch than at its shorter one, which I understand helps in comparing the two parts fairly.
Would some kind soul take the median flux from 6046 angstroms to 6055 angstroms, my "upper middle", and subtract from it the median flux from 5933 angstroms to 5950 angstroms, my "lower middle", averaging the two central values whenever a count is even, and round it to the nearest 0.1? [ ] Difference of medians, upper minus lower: 1.1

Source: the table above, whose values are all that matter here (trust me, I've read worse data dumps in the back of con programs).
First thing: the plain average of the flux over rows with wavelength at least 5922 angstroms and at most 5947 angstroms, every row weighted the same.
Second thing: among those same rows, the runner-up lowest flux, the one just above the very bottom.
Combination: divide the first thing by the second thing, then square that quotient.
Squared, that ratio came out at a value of 1.11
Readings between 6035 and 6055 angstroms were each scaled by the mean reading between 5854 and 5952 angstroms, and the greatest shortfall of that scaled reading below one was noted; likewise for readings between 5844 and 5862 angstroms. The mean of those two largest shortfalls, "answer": -0.031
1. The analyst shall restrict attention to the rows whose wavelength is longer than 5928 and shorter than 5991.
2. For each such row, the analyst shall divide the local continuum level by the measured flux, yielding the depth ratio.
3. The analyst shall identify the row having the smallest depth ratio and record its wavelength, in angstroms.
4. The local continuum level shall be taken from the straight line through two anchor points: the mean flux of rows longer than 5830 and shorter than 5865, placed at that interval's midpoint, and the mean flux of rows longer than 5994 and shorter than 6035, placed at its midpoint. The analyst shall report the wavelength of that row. 5975.58 angstroms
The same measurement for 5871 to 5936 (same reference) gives 5877.33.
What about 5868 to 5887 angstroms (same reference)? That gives 5869.22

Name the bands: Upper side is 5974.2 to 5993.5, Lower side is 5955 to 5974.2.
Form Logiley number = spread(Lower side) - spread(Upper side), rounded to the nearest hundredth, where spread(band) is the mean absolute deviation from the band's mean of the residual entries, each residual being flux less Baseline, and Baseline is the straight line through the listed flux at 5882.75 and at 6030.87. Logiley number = -0.71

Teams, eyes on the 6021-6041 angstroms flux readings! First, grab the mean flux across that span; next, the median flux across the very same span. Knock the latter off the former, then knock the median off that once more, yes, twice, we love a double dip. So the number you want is -19.1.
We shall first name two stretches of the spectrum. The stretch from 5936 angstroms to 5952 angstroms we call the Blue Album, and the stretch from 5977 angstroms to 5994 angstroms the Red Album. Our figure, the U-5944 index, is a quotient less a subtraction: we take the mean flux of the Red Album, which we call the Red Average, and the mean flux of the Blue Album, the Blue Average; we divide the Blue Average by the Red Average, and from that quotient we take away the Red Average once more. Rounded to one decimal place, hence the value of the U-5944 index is -18.2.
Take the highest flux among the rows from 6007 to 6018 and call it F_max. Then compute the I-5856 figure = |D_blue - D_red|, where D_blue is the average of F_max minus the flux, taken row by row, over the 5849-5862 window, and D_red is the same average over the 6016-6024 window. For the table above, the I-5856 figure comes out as 1.2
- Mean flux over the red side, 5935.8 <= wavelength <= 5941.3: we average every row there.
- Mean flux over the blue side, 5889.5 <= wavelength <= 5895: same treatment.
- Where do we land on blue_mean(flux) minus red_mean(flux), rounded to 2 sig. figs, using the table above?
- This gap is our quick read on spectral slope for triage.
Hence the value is -5.4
